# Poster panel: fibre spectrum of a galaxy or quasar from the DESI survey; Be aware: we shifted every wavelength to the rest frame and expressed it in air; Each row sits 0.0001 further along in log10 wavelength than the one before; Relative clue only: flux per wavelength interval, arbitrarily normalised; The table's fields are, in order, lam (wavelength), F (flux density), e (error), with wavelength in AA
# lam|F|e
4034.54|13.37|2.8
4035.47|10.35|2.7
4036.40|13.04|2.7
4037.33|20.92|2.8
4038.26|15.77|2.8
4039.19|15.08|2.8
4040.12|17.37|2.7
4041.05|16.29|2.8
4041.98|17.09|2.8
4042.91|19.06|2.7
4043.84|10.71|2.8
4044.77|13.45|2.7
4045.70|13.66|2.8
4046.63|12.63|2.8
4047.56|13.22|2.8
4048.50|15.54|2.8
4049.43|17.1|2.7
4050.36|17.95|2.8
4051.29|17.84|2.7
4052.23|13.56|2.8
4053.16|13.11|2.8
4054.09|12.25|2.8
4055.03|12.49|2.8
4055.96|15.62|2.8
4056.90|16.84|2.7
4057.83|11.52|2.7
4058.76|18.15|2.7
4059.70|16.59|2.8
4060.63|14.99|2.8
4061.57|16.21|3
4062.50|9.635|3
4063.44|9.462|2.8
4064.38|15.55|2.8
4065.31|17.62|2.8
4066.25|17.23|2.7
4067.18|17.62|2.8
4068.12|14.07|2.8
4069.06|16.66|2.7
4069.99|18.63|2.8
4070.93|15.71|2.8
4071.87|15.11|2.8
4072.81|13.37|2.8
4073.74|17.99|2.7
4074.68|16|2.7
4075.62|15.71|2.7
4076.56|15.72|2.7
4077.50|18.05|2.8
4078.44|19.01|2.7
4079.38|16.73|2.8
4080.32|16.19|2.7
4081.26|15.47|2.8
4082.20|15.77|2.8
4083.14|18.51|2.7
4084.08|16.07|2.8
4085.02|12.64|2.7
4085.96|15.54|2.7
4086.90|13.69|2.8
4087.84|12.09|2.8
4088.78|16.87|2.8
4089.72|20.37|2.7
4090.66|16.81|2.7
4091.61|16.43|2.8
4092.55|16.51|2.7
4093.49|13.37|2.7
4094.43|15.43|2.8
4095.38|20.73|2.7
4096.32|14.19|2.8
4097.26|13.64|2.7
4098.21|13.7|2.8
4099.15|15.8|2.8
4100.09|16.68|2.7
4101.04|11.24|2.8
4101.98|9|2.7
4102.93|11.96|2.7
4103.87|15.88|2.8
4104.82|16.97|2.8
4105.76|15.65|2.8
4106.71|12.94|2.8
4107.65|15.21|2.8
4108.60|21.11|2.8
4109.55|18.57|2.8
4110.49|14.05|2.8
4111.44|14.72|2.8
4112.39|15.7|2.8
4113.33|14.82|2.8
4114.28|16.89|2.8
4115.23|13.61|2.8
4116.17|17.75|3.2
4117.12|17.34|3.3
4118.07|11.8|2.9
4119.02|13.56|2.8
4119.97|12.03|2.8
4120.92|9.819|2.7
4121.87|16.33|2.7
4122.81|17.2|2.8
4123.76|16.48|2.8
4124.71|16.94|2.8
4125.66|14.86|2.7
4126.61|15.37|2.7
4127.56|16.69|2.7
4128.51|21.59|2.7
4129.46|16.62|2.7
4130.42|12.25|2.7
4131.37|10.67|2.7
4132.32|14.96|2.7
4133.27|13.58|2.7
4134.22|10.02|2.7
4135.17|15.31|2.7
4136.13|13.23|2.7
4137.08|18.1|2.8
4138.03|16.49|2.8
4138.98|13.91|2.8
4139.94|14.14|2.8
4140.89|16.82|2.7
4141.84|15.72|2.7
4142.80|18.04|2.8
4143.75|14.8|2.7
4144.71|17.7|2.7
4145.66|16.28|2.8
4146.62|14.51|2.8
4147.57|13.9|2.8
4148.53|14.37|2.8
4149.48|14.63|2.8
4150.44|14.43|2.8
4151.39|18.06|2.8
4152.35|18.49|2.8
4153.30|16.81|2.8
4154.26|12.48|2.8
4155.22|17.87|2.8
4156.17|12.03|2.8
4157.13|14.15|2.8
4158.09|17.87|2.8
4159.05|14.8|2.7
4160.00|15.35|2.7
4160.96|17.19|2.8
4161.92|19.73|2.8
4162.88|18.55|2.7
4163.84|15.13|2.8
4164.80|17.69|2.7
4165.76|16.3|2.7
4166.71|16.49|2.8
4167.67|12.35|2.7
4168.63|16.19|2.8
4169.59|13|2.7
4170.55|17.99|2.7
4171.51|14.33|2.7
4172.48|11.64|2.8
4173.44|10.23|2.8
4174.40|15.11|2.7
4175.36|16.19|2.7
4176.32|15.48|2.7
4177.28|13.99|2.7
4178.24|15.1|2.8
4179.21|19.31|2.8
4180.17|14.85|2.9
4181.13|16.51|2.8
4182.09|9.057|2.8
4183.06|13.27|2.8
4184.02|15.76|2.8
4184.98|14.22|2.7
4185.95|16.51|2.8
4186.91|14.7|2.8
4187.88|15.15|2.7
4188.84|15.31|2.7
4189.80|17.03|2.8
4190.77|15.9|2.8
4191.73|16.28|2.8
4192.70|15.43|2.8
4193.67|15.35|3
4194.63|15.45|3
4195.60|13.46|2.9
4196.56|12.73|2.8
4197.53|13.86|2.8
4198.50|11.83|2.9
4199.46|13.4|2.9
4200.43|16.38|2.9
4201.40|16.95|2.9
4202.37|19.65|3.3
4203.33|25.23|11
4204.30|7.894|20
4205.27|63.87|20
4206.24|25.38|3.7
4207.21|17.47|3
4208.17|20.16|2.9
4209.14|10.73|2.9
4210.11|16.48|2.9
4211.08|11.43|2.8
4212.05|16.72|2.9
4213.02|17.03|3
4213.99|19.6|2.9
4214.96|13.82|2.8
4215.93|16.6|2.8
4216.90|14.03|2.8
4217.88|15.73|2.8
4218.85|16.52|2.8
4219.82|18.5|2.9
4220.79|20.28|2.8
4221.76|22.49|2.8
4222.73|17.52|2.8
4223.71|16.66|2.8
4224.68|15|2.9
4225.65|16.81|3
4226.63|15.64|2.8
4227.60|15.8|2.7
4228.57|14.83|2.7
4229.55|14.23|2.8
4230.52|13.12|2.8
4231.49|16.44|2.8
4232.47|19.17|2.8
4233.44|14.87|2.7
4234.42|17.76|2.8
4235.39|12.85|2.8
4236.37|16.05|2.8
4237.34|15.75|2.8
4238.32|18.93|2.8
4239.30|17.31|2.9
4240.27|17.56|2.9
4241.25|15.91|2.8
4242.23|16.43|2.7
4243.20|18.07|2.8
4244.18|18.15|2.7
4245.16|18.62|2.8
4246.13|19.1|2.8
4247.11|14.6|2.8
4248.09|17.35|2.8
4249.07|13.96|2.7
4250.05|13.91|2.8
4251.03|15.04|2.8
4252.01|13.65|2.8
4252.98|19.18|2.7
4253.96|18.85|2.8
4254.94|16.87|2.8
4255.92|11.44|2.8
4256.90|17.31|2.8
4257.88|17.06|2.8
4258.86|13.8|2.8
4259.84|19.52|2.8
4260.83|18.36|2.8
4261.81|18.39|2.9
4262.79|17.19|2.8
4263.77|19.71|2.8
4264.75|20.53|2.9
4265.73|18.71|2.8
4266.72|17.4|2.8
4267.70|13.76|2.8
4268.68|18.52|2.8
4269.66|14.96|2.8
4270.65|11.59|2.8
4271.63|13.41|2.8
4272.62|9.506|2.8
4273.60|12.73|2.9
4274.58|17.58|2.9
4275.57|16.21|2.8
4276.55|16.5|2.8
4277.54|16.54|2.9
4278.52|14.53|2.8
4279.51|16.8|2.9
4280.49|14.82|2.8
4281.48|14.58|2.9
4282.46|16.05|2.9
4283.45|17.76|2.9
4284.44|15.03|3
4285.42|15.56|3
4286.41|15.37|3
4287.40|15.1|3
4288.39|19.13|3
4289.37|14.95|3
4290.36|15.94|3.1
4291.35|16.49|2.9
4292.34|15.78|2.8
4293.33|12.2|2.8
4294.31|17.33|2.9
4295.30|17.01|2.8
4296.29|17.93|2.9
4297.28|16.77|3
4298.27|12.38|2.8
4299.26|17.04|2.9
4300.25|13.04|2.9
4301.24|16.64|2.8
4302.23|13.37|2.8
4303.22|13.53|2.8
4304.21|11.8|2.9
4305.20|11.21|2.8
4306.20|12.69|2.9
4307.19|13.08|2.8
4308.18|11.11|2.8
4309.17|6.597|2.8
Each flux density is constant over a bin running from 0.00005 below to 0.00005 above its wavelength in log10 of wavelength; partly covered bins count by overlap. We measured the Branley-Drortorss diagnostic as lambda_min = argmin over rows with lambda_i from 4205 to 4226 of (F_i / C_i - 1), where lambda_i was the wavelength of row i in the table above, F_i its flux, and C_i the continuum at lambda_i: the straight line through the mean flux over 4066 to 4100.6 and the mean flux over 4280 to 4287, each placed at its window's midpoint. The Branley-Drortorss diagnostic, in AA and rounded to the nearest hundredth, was 4209.14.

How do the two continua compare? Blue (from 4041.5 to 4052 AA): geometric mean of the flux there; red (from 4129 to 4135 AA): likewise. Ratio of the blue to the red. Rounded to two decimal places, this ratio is 1.18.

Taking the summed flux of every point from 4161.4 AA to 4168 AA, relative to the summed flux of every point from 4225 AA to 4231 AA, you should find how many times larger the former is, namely 1.3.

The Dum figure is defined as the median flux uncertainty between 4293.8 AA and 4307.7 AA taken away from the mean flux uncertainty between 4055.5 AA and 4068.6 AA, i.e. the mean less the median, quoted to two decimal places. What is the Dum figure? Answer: -0.05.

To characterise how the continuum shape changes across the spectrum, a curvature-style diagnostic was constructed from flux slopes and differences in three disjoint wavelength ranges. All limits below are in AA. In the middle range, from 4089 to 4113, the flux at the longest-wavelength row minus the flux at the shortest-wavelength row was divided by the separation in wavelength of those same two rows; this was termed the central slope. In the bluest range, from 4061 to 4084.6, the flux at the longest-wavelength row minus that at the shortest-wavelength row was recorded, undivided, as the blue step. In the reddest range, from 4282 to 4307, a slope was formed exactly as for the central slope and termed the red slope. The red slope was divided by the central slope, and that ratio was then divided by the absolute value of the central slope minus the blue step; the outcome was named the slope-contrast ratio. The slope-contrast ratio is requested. 10.4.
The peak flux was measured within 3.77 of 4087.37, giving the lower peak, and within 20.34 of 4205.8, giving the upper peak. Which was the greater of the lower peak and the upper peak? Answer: 64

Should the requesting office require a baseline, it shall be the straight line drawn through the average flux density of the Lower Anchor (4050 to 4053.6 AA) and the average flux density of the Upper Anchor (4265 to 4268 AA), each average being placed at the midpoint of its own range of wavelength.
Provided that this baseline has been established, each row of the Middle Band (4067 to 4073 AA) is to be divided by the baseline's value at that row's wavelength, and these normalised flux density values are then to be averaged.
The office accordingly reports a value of 1.01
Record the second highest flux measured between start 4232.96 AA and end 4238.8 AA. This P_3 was 17.76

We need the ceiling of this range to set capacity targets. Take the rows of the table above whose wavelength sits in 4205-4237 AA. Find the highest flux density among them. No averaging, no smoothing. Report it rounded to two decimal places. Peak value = 63.87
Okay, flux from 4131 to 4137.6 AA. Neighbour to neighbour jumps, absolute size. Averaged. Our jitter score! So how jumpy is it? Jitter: 3.6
